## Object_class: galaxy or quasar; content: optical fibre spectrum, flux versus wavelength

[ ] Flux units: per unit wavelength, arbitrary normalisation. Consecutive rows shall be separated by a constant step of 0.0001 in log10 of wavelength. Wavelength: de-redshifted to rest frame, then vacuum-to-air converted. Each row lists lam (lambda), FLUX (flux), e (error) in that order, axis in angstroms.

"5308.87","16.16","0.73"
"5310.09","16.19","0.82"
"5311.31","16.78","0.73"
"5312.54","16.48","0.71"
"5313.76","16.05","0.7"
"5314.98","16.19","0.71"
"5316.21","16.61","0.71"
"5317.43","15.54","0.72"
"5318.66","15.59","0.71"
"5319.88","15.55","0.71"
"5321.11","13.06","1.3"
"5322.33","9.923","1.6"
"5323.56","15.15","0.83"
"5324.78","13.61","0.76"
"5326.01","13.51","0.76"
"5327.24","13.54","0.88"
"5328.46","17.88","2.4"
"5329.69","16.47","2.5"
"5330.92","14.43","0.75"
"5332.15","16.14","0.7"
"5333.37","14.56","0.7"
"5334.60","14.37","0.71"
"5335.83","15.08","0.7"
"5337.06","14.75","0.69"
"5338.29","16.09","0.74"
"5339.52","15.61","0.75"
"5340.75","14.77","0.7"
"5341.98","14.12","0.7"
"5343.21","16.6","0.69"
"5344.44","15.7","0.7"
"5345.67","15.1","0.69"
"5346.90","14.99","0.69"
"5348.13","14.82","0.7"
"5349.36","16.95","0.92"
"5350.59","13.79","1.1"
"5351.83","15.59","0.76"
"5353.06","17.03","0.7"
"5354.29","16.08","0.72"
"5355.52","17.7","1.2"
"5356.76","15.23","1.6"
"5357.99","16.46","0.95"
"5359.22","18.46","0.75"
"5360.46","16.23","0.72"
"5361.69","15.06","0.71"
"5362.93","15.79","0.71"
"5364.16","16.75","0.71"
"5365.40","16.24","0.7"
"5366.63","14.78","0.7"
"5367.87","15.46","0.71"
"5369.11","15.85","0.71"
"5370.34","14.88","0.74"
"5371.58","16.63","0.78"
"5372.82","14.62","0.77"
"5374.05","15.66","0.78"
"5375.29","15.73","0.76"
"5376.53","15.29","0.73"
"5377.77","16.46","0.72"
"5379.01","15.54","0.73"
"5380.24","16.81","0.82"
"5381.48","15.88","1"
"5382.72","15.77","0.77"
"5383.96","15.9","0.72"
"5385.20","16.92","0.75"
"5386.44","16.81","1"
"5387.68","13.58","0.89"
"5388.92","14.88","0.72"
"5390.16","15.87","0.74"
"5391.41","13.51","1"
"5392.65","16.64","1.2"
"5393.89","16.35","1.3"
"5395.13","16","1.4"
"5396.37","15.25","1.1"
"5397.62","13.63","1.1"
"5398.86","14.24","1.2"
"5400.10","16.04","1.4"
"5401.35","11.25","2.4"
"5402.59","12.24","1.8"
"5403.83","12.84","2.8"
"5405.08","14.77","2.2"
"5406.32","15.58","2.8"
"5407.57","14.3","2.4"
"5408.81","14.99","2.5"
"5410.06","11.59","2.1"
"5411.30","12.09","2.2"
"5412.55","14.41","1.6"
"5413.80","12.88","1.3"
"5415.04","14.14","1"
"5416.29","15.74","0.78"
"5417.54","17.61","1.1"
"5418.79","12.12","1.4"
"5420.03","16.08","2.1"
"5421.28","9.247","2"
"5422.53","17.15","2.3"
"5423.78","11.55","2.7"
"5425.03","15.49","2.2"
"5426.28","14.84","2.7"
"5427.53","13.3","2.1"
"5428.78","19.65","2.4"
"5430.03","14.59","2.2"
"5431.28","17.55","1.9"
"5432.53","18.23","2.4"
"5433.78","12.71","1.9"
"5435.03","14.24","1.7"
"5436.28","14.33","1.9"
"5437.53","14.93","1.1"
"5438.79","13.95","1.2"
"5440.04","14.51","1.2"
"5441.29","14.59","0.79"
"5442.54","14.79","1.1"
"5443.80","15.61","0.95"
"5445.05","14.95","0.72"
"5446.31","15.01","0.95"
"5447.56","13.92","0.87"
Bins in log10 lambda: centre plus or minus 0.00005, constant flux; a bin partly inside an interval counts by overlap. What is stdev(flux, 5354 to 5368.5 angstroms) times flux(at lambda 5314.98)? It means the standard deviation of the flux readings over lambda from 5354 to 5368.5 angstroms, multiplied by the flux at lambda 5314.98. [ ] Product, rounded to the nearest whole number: 17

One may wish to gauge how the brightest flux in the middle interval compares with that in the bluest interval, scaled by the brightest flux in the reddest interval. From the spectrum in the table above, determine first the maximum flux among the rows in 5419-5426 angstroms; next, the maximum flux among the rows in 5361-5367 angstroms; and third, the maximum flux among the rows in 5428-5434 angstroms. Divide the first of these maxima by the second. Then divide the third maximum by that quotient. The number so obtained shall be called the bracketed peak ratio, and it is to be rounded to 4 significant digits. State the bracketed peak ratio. 19.19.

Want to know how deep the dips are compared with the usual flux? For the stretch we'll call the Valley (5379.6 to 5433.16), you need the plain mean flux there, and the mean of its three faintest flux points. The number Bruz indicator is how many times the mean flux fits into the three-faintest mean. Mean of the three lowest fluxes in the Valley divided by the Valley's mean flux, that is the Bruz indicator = 0.72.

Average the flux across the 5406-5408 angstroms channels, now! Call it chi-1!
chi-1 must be 14.9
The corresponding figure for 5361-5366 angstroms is 16.0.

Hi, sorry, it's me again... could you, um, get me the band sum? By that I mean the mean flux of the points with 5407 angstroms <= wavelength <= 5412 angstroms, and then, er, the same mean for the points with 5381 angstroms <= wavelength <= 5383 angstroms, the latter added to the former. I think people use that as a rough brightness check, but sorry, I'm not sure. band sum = 29.1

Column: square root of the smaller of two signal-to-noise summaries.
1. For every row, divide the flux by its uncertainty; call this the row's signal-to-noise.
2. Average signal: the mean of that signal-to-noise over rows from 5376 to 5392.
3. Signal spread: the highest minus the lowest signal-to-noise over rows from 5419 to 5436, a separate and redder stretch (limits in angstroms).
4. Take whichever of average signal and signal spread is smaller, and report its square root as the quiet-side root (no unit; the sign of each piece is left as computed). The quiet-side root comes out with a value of 2.23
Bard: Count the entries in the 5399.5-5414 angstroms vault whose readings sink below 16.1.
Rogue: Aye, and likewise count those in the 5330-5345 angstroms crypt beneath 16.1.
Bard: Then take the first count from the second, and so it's -2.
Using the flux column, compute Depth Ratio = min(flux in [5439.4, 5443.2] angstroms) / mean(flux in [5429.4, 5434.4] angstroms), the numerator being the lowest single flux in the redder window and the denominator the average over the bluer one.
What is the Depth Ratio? 0.92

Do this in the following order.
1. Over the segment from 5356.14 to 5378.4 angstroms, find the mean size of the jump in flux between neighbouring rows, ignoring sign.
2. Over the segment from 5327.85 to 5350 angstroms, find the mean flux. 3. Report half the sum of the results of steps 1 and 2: 8.3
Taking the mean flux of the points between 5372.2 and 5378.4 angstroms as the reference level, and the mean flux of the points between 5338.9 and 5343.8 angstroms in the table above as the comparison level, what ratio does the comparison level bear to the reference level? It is 0.98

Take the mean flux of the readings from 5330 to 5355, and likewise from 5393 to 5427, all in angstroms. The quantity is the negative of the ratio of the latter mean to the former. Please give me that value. -0.924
